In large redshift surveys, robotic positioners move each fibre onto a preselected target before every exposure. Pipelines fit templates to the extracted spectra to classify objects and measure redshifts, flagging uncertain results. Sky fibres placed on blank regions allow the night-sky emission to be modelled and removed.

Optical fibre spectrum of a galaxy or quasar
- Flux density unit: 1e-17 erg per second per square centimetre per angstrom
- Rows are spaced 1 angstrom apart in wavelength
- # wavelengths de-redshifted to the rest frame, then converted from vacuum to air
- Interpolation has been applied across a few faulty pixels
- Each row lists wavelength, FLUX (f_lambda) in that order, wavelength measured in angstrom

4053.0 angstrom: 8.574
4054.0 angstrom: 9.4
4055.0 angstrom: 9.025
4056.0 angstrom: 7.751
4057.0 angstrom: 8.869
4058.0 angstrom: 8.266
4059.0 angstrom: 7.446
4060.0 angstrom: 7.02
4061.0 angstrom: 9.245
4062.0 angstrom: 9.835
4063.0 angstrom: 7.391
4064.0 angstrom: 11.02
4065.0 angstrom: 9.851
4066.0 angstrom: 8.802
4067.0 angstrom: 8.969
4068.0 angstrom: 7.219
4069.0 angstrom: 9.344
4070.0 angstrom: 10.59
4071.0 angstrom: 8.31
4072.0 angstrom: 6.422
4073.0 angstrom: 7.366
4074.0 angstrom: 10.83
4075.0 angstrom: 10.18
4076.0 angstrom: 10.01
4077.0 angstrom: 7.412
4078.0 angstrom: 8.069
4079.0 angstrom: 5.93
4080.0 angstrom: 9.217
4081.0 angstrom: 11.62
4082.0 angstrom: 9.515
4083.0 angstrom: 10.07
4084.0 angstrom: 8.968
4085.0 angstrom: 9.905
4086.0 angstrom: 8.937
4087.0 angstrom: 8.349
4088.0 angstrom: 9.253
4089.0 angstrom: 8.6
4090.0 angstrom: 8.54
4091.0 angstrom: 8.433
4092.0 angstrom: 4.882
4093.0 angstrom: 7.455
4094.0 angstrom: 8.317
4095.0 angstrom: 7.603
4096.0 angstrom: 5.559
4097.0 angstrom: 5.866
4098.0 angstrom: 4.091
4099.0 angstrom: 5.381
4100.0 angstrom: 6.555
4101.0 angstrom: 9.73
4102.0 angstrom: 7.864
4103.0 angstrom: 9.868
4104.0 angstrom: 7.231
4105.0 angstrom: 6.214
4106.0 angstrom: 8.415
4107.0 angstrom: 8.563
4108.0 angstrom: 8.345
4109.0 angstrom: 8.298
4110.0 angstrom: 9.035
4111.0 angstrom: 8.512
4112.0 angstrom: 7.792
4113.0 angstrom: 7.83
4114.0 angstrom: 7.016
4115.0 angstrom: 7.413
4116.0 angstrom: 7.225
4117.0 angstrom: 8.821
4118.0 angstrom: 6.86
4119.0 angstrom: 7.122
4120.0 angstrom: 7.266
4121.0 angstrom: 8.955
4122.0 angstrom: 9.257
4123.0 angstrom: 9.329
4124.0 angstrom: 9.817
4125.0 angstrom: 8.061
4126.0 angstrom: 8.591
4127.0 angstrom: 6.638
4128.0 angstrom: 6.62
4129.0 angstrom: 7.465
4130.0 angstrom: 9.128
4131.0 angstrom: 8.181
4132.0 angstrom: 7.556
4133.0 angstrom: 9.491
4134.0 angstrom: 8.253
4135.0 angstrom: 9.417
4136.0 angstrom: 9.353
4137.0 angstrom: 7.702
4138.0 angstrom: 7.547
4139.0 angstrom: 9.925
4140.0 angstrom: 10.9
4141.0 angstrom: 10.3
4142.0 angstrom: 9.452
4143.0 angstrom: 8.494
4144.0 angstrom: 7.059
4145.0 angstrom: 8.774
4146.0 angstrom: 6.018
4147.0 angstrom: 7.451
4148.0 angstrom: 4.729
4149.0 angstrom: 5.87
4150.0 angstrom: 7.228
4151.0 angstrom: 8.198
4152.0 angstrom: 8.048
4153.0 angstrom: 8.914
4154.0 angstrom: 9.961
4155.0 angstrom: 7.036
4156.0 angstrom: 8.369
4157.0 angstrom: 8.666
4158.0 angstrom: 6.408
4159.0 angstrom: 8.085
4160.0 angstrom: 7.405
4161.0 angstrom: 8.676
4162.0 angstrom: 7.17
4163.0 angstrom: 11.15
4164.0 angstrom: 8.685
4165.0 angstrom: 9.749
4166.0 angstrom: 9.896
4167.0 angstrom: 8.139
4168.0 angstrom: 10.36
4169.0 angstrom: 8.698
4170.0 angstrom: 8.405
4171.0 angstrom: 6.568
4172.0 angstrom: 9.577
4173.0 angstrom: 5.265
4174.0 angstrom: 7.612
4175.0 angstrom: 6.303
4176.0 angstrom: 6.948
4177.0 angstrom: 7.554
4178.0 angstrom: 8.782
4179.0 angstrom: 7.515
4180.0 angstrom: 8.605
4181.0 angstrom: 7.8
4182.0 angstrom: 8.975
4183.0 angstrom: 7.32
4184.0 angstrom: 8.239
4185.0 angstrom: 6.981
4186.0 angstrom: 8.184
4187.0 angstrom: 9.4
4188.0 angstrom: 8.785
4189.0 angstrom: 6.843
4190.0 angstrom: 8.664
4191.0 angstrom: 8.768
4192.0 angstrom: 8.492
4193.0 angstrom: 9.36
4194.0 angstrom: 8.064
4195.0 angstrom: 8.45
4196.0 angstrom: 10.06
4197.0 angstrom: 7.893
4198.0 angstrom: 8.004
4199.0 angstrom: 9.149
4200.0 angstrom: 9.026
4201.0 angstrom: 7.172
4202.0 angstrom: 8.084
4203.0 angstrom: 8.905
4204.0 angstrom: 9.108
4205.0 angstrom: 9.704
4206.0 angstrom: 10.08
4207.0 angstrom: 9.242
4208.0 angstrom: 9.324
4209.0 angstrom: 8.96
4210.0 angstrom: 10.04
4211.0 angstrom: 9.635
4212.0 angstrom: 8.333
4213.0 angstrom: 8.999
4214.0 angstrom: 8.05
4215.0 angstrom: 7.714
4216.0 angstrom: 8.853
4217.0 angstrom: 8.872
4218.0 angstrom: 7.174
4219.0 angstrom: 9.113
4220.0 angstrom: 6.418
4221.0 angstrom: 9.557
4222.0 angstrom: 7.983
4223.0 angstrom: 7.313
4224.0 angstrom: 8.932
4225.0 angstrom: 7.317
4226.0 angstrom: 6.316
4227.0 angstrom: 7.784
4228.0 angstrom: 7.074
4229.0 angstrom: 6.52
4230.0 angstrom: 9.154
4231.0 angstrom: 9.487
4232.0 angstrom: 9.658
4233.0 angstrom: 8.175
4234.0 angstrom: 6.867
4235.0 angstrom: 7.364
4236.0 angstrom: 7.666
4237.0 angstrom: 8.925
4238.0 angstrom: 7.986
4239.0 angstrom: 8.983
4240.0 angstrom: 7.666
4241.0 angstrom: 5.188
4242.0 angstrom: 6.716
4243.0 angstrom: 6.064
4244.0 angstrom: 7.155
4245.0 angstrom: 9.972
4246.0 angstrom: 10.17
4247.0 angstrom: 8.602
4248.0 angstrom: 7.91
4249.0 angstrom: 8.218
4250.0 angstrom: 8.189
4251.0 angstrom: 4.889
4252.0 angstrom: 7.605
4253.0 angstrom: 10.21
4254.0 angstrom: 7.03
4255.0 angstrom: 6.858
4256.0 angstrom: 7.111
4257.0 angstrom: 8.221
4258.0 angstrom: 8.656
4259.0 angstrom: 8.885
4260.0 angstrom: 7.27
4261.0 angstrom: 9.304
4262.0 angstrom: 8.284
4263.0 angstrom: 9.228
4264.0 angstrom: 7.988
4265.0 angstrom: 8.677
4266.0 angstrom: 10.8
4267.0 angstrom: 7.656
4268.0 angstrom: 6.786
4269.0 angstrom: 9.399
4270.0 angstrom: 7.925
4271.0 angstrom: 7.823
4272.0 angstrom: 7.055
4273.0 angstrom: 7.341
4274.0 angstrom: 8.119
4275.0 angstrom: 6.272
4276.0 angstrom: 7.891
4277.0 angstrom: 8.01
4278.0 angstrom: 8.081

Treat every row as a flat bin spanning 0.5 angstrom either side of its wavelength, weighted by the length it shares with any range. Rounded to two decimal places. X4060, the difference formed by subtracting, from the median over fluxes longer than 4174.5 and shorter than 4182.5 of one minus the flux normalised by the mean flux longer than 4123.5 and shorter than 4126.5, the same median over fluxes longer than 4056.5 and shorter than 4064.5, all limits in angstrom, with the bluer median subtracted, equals 0.10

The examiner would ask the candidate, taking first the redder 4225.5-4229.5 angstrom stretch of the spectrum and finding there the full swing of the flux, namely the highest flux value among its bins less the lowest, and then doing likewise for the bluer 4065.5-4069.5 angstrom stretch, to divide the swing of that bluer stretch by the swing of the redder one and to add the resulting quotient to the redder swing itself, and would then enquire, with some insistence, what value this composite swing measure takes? 2.9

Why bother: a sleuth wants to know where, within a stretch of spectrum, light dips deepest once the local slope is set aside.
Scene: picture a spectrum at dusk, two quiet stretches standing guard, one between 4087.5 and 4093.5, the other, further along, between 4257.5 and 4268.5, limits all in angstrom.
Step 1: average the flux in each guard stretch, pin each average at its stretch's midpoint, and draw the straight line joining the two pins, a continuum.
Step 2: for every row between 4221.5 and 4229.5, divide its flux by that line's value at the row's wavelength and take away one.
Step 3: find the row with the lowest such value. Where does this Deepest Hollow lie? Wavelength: 4226.0 angstrom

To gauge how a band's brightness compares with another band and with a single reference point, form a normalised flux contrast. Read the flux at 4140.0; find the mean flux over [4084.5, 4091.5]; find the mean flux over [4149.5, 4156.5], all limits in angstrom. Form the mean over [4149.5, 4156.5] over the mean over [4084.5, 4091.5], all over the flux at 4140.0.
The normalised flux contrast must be 0.085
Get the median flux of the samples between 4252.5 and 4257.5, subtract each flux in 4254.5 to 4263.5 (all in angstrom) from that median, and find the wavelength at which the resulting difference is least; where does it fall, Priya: 4261.0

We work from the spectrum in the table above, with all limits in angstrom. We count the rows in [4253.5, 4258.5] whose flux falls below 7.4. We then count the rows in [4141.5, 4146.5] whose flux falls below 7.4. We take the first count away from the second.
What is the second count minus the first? -1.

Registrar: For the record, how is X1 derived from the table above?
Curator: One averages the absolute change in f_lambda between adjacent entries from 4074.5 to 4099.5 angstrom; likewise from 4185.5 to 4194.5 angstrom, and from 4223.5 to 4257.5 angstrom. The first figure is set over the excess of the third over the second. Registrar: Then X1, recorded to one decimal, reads 5.8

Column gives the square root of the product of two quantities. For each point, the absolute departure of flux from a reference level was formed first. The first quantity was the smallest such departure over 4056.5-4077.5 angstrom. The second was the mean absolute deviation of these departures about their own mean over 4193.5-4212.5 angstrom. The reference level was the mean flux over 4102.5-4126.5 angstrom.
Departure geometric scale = 0.23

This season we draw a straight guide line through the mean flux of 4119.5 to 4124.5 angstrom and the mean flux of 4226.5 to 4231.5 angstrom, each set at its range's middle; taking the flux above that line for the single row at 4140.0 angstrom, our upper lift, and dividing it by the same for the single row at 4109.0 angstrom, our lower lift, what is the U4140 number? -2.9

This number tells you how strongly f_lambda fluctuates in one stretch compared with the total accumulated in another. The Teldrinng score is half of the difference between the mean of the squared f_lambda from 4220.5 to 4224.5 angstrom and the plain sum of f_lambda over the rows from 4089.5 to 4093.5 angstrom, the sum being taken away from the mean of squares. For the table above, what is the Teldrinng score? 21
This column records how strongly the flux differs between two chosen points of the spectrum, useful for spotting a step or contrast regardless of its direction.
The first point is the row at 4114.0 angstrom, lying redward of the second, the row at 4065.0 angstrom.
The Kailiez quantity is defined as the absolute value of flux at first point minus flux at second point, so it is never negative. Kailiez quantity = 2.8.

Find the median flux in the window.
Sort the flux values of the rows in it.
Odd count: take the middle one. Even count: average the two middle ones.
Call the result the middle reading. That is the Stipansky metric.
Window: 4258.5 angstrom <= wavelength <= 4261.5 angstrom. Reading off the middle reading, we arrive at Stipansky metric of 8.9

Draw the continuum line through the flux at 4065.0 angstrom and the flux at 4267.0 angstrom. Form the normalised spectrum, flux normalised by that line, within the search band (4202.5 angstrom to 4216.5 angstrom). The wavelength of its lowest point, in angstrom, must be 4215.0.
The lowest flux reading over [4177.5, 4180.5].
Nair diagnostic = 7.515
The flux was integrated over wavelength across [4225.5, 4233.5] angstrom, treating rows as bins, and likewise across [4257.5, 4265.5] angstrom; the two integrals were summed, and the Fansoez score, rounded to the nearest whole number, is 132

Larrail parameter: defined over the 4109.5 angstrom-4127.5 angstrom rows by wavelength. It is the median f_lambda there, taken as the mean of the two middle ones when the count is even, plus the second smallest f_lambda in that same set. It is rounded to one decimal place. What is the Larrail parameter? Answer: 14.8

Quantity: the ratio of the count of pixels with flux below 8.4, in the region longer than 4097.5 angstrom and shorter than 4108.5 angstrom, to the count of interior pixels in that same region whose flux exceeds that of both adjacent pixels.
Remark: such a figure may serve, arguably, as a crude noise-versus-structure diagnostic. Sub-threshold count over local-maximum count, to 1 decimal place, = 2.3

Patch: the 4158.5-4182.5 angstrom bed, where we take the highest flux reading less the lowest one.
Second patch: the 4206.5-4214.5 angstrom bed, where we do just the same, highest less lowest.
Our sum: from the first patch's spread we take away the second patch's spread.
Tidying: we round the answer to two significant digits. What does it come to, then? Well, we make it 3.9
